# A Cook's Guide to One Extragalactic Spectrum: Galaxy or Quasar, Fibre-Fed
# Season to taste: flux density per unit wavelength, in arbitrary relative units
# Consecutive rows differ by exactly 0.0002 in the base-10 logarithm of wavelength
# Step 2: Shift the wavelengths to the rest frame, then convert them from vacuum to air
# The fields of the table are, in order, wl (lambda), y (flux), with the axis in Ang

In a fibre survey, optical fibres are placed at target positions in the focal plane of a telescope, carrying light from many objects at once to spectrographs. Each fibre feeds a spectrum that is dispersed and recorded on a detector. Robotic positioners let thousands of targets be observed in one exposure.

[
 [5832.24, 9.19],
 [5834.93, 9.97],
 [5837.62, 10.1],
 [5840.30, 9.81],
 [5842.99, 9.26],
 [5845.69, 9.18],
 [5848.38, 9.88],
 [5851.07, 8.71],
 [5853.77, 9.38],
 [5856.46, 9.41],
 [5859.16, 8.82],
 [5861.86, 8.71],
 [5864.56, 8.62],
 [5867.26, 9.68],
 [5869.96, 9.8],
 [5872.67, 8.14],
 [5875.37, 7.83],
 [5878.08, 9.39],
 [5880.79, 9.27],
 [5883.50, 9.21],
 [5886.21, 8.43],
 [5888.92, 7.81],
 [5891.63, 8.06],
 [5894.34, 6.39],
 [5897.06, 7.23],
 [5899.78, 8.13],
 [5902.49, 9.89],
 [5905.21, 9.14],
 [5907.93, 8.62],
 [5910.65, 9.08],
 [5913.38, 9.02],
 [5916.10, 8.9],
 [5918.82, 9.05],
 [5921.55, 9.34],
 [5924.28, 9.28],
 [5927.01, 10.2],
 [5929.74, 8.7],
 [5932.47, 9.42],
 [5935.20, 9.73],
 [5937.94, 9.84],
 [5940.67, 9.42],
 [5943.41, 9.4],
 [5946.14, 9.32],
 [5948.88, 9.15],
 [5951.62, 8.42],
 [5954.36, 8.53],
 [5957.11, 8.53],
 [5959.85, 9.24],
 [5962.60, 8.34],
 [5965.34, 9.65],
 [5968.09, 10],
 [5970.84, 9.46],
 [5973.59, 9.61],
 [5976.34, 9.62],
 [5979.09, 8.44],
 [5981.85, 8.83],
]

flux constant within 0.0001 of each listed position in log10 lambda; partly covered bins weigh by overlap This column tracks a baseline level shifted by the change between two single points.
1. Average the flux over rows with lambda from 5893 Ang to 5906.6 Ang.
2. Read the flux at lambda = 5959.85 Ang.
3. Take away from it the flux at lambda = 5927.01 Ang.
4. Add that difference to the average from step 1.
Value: 7.2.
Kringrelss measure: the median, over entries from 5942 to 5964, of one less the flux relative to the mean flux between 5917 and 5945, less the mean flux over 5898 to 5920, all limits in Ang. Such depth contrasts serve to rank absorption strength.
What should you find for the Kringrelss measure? -8.9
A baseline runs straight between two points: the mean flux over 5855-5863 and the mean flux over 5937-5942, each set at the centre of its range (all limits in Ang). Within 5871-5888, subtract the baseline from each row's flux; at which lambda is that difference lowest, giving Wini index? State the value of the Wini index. 5875.37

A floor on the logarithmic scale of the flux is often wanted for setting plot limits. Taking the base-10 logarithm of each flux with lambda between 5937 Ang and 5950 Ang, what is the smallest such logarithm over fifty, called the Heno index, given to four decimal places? 0.0192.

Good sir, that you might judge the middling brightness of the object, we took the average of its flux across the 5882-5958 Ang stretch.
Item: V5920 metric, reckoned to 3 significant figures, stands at 8.87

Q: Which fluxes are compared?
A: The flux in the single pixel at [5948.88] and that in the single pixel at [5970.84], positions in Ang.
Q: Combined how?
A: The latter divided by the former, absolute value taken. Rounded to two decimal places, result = 1.03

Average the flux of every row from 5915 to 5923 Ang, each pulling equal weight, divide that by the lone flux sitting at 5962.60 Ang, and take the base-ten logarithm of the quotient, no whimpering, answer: 0.038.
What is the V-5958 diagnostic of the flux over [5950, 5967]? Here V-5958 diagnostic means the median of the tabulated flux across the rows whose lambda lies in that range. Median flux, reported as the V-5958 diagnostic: 8.53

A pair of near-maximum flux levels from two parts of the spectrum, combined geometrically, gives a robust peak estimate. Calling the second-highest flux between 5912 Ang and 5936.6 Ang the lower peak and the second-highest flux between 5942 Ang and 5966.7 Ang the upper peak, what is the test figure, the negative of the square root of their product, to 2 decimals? -9.56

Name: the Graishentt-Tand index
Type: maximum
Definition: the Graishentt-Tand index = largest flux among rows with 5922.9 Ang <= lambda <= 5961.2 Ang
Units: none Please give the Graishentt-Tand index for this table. 10.2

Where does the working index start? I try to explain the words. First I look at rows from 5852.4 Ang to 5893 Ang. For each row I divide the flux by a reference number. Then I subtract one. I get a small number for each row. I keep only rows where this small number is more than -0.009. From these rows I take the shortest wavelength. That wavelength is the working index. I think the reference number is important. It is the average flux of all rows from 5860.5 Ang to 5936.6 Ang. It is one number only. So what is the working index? 5853.77 Ang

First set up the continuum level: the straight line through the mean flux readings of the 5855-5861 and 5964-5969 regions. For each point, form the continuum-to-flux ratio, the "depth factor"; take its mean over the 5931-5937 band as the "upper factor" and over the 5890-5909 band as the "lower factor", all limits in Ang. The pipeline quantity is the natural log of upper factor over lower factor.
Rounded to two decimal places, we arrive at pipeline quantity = -0.15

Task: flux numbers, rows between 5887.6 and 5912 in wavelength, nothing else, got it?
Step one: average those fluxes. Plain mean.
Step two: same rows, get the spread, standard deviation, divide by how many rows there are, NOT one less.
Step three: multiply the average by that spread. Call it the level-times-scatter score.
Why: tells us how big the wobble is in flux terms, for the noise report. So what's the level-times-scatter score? 8.3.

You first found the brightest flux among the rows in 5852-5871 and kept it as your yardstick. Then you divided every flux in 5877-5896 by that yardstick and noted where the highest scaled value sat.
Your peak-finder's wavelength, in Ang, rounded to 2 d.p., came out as 5878.08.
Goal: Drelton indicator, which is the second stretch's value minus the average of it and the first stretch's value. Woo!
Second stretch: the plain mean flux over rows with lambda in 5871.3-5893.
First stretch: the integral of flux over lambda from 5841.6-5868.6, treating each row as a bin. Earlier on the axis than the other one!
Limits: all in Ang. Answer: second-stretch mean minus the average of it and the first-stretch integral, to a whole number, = -119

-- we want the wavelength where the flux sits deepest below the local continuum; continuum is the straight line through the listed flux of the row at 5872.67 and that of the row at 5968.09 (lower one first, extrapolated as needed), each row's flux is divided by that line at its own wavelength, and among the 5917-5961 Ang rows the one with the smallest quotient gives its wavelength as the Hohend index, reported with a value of 5951.62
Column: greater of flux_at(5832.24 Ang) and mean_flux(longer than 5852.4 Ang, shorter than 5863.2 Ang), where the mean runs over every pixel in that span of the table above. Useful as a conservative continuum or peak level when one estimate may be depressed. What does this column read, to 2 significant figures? 9.2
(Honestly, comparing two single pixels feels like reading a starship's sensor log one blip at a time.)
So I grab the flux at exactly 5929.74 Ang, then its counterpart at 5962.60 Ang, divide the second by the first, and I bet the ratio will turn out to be 0.96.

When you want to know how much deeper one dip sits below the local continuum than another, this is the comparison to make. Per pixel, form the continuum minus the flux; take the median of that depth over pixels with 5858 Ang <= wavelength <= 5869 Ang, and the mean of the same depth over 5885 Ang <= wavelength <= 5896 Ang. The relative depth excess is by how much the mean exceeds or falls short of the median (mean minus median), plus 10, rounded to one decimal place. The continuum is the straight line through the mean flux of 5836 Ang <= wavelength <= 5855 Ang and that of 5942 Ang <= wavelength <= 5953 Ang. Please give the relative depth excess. 11.0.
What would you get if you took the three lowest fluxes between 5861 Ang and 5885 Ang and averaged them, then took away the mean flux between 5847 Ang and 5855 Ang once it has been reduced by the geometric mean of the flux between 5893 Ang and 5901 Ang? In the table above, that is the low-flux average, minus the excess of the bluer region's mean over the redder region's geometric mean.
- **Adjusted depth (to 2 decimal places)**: 6.09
